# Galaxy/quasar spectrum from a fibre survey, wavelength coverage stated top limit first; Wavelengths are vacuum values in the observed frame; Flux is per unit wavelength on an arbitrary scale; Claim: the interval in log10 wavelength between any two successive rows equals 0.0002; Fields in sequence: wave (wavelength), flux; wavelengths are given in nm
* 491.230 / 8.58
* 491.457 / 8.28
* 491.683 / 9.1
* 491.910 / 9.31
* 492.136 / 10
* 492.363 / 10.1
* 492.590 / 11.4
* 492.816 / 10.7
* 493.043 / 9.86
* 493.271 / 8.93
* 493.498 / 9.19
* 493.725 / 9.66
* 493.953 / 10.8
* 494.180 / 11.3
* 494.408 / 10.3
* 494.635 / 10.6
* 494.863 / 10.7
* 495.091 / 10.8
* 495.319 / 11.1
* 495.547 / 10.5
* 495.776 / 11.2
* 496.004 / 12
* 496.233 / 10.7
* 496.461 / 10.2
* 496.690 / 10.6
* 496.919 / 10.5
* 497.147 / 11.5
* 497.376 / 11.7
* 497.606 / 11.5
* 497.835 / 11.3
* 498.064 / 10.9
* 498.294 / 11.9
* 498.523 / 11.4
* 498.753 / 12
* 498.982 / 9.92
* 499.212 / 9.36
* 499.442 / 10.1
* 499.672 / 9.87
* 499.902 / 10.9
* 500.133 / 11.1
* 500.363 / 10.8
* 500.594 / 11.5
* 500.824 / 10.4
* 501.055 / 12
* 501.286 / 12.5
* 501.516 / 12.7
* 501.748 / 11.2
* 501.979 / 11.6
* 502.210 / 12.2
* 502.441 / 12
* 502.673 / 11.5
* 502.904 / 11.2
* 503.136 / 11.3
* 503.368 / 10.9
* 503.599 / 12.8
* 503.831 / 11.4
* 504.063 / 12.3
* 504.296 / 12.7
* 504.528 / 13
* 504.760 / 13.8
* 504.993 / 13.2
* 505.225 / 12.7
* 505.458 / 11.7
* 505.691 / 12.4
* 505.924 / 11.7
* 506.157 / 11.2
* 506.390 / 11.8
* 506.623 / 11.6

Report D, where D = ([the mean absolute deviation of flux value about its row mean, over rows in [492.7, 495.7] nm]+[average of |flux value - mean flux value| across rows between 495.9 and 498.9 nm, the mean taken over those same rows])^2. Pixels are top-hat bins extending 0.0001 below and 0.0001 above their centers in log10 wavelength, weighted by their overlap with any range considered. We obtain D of 1.2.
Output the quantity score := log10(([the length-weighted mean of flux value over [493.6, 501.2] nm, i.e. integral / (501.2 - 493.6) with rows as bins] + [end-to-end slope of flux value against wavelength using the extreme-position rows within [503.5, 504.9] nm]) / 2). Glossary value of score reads 0.77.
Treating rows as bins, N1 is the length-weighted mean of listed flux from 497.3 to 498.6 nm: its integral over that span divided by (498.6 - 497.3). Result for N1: 11.4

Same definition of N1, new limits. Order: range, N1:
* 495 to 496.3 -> 11.1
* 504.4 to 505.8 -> 12.8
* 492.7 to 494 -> 9.8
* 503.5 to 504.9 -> 12.7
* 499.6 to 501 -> 10.8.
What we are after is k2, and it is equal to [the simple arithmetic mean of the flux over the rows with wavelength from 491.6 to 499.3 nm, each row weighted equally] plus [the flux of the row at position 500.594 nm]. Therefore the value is 22.1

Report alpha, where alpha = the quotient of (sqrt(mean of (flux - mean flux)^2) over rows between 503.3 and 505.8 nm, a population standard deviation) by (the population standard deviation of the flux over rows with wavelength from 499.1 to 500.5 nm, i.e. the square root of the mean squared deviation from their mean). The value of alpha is 1.28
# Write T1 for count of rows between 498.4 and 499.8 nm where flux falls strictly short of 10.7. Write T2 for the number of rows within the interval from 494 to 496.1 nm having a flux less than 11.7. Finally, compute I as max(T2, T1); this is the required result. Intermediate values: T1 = 4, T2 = 8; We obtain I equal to 8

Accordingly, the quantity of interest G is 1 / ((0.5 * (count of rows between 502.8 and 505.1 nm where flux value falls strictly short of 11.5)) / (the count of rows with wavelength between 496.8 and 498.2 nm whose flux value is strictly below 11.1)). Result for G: 1.0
